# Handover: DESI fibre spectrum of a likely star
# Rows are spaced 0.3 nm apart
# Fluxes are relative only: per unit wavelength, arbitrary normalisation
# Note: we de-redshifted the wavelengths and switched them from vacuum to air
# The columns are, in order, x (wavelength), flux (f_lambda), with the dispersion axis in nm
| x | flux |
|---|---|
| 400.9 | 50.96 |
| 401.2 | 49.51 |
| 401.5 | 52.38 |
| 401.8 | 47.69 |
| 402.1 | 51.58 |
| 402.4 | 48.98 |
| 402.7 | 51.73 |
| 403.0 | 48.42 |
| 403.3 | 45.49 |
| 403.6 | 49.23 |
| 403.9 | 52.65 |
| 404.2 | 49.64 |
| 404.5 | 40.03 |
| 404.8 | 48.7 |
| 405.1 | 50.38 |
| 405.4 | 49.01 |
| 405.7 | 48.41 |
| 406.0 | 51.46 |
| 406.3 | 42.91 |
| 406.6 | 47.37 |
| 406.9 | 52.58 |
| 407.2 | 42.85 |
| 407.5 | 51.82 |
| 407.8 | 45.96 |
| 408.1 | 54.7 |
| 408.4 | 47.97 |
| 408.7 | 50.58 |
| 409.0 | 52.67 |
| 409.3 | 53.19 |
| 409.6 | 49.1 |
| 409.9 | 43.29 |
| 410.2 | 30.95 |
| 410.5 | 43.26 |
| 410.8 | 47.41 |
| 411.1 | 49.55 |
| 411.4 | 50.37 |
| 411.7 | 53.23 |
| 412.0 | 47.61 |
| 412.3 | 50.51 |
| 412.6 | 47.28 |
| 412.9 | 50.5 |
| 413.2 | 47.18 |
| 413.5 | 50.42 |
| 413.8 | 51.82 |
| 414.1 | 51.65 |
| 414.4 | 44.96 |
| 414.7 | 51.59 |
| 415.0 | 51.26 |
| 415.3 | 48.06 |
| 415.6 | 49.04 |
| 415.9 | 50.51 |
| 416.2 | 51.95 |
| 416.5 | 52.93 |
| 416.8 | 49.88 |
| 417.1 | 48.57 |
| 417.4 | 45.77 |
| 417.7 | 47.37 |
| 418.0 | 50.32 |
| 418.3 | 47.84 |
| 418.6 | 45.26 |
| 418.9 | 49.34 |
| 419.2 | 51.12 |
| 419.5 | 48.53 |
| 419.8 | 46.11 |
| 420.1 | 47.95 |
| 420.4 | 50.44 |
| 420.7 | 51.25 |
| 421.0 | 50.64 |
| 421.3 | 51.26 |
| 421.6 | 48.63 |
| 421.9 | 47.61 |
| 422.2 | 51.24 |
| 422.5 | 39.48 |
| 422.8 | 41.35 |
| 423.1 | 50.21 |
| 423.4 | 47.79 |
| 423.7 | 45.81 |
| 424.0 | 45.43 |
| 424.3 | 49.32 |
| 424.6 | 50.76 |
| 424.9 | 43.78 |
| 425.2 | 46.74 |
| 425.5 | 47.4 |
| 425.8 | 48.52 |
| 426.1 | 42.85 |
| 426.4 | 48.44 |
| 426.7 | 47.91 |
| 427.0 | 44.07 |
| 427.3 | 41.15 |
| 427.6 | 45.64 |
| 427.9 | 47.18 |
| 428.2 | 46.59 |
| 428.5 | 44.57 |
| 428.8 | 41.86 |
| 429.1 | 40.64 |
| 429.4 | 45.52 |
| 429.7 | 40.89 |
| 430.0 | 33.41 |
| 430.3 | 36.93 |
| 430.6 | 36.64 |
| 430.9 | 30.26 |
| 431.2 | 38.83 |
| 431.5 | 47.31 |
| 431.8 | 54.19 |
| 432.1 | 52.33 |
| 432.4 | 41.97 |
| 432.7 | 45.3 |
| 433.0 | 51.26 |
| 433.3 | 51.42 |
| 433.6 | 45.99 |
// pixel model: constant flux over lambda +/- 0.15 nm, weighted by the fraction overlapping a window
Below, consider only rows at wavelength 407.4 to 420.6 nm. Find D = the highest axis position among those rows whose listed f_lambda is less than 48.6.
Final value 420.1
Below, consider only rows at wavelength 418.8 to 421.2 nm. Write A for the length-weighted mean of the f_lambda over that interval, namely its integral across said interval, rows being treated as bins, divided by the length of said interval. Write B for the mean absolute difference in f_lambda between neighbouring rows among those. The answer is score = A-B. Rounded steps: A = 49.5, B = 1.8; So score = 47.7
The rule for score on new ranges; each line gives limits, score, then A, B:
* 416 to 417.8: 47.6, 49.5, 1.9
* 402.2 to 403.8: 45.8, 49.0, 3.2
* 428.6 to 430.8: 35.7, 39.3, 3.7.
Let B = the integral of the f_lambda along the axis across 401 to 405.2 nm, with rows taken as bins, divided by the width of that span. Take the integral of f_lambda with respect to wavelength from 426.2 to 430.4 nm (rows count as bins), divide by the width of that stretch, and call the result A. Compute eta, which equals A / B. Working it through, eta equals 0.88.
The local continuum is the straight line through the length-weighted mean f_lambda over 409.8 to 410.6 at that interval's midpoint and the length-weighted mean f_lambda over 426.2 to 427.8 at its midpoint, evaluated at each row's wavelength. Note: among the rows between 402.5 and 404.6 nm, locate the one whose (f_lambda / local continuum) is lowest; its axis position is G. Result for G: 404.5 nm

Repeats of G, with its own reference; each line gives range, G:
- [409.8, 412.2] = 410.2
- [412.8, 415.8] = 414.4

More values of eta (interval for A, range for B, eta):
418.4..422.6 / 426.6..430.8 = 1.15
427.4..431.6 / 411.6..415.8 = 0.83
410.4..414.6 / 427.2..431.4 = 1.20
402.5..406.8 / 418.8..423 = 1.00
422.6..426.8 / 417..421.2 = 0.96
